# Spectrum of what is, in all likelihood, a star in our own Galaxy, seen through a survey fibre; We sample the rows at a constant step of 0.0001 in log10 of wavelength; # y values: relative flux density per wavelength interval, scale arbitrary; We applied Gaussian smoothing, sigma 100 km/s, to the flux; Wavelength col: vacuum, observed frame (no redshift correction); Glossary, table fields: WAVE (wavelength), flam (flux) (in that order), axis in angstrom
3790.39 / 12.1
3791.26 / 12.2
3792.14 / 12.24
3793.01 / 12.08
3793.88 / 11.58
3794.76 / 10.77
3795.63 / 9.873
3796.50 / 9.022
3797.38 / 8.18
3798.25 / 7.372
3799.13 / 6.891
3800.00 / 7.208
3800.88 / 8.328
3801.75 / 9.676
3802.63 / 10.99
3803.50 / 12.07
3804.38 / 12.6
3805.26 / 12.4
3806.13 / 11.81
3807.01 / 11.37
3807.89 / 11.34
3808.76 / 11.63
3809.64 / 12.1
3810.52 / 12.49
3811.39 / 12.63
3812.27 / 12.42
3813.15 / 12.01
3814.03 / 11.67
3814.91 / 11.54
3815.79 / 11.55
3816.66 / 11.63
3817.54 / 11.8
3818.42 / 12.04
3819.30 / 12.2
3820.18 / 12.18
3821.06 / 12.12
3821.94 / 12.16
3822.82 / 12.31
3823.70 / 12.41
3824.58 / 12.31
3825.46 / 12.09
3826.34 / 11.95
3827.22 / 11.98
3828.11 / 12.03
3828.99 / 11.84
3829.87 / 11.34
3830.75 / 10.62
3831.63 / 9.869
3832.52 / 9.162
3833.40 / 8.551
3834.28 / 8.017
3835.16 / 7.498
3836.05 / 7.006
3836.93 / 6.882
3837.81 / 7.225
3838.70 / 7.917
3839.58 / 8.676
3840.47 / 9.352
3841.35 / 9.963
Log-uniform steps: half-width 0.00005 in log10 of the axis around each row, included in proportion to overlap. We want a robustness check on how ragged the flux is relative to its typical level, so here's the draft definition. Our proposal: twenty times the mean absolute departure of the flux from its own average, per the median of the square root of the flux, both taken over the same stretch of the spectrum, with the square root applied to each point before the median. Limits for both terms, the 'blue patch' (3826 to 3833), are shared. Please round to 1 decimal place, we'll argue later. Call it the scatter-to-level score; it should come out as 5.4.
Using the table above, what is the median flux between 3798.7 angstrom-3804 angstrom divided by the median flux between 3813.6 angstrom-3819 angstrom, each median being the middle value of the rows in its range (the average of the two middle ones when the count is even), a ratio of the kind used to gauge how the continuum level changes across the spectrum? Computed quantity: 0.77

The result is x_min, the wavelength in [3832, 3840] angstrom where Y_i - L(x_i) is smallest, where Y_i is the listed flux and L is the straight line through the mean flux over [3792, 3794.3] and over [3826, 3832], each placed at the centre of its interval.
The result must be 3836.93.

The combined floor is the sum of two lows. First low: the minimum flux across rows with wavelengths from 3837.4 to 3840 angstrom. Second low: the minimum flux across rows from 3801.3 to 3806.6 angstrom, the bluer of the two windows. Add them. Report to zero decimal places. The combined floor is 17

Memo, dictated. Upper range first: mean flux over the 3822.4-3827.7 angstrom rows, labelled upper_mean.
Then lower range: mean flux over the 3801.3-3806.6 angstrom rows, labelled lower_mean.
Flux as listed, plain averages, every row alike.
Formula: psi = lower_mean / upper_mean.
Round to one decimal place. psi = 1.0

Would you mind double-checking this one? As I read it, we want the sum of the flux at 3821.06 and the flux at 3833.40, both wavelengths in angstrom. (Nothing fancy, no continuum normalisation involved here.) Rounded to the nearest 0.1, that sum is 20.7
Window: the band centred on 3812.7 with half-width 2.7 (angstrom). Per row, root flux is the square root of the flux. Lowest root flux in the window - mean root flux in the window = -0.08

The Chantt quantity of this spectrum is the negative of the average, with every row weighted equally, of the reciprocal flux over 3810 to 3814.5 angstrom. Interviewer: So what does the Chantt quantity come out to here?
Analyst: -0.082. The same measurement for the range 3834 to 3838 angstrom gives -0.137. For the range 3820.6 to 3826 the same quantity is -0.082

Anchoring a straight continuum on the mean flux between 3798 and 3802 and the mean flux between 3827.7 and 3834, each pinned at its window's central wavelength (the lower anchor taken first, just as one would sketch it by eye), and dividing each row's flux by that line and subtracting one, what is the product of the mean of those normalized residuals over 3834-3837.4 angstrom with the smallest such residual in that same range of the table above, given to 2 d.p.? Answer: 0.12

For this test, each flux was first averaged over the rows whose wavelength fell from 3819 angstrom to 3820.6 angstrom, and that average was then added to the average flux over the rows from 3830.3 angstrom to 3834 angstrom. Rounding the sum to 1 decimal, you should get 21.7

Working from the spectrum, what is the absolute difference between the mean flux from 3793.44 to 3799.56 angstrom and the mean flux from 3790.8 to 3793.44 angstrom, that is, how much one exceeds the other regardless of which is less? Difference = 3.1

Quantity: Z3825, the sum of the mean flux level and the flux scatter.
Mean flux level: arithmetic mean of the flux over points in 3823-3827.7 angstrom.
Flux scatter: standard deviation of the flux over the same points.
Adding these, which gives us 12.3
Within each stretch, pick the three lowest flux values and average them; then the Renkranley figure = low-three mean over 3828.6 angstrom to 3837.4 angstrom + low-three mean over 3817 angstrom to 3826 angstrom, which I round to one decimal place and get 19.1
